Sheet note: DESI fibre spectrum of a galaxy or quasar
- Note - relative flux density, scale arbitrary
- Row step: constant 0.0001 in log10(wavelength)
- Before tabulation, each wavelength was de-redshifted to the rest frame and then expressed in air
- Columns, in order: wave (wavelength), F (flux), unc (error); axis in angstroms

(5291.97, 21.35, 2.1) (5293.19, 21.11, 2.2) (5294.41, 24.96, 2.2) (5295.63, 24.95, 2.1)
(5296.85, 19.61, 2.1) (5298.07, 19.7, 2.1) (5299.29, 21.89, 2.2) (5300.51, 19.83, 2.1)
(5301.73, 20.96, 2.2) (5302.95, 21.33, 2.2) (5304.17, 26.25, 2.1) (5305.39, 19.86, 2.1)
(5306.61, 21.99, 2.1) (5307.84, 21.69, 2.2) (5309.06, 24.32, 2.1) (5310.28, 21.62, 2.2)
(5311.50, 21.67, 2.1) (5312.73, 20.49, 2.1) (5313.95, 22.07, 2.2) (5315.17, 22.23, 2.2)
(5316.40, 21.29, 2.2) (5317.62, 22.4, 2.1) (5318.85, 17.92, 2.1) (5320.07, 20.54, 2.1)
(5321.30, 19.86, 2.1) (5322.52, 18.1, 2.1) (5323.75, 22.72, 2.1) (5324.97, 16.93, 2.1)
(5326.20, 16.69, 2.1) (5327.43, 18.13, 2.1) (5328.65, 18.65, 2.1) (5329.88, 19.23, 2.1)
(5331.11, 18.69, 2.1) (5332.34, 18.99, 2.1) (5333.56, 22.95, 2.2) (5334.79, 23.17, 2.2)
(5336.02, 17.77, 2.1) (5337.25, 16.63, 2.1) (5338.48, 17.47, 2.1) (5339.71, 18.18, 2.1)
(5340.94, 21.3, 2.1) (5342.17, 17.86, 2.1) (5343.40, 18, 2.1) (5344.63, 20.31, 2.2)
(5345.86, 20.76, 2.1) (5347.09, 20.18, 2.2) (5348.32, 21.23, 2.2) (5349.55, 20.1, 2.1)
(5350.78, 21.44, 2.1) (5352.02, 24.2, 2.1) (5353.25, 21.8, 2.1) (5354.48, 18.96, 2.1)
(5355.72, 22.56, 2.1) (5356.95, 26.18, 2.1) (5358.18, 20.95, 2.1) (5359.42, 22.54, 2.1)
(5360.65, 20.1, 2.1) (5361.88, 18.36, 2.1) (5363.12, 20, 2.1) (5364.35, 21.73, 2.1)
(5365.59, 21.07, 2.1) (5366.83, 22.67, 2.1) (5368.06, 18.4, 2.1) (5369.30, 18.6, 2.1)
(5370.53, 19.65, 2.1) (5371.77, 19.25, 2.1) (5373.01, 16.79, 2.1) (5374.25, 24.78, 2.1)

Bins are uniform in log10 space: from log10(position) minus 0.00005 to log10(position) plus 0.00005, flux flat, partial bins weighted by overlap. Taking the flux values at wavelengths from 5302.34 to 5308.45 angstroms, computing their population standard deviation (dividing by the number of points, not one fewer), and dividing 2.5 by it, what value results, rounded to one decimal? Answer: 1.2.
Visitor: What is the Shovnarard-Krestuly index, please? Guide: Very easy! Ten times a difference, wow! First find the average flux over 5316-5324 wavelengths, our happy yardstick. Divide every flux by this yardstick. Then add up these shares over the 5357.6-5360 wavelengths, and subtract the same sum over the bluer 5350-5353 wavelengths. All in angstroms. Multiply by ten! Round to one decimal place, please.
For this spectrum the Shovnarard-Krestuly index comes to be -1.1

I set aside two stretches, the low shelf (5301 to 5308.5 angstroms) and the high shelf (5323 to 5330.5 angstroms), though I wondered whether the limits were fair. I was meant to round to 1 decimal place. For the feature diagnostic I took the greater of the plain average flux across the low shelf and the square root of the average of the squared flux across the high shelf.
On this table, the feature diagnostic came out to 22.0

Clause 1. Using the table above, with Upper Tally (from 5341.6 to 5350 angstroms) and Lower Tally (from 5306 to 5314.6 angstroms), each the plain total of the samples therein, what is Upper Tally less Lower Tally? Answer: -15.4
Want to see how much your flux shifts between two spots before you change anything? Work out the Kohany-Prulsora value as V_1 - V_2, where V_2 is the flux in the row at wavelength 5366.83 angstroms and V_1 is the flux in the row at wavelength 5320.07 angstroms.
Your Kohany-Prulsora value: -2.1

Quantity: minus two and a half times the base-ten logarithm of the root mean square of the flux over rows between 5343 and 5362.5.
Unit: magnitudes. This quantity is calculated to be -3.32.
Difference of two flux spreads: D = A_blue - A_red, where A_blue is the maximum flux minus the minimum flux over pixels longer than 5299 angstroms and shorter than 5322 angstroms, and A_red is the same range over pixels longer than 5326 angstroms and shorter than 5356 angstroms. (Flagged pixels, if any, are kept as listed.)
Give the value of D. 0.8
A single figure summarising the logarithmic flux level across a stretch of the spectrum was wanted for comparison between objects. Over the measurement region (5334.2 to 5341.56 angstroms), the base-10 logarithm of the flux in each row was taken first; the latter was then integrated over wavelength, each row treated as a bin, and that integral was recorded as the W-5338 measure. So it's 9.4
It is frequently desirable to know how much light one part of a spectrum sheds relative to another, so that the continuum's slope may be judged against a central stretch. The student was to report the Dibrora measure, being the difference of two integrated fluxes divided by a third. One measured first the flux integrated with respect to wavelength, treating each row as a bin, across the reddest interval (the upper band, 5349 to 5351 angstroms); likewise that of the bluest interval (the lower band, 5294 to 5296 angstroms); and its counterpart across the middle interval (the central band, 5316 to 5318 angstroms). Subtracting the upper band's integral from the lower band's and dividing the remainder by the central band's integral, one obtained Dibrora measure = 0.2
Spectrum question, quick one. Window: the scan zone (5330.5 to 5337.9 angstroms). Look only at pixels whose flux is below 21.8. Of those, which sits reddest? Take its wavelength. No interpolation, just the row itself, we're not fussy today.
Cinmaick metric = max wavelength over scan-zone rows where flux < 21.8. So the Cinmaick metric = 5337.25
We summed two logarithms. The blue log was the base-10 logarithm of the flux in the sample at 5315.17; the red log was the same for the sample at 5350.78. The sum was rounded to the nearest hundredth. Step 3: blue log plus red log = 2.68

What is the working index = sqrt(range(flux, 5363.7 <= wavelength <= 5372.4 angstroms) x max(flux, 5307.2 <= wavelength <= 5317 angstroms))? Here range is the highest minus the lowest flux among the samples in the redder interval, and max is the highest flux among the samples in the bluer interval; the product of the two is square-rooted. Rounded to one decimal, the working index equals 10.2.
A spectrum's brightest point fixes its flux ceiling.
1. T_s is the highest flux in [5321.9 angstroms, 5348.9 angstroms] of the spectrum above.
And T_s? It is 23.17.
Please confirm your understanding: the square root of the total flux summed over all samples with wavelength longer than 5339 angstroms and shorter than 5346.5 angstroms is 10.79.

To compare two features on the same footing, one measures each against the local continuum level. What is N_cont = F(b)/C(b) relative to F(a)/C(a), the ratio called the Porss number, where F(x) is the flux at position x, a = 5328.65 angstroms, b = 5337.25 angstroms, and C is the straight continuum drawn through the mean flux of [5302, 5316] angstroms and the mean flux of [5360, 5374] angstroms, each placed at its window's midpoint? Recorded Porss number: 0.91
